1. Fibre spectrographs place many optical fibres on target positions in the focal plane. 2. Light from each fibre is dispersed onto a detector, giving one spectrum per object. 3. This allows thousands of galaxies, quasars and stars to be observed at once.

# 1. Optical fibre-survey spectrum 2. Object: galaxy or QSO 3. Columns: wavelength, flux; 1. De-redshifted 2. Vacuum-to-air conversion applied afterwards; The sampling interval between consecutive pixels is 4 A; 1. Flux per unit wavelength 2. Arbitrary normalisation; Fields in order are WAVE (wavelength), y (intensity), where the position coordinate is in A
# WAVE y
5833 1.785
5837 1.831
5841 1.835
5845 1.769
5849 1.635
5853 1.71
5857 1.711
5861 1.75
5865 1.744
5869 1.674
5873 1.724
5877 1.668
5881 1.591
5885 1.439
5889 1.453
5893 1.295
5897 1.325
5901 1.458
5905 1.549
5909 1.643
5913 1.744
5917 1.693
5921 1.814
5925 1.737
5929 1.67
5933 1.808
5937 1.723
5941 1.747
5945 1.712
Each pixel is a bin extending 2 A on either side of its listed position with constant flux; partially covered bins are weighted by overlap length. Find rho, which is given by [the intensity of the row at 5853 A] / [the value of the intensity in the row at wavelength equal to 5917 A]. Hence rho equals 1.010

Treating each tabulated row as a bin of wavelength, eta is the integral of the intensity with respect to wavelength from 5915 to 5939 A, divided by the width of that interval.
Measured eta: 1.74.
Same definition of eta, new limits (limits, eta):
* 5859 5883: 1.69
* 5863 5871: 1.71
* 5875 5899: 1.46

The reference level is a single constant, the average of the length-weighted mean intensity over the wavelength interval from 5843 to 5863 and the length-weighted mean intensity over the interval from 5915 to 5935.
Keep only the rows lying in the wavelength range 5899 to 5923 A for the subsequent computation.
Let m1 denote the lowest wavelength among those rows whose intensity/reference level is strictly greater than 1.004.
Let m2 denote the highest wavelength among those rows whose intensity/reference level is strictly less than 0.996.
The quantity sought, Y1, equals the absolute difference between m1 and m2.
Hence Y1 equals 4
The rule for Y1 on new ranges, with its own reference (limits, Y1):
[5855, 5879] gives 16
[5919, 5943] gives 8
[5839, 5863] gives 16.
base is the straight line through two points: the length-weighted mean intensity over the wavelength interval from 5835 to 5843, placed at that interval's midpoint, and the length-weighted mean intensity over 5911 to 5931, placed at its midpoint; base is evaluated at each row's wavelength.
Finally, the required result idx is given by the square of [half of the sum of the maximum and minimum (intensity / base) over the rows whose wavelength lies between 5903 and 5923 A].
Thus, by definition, 0.93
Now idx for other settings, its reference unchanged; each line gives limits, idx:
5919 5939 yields 1.02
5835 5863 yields 0.90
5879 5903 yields 0.66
